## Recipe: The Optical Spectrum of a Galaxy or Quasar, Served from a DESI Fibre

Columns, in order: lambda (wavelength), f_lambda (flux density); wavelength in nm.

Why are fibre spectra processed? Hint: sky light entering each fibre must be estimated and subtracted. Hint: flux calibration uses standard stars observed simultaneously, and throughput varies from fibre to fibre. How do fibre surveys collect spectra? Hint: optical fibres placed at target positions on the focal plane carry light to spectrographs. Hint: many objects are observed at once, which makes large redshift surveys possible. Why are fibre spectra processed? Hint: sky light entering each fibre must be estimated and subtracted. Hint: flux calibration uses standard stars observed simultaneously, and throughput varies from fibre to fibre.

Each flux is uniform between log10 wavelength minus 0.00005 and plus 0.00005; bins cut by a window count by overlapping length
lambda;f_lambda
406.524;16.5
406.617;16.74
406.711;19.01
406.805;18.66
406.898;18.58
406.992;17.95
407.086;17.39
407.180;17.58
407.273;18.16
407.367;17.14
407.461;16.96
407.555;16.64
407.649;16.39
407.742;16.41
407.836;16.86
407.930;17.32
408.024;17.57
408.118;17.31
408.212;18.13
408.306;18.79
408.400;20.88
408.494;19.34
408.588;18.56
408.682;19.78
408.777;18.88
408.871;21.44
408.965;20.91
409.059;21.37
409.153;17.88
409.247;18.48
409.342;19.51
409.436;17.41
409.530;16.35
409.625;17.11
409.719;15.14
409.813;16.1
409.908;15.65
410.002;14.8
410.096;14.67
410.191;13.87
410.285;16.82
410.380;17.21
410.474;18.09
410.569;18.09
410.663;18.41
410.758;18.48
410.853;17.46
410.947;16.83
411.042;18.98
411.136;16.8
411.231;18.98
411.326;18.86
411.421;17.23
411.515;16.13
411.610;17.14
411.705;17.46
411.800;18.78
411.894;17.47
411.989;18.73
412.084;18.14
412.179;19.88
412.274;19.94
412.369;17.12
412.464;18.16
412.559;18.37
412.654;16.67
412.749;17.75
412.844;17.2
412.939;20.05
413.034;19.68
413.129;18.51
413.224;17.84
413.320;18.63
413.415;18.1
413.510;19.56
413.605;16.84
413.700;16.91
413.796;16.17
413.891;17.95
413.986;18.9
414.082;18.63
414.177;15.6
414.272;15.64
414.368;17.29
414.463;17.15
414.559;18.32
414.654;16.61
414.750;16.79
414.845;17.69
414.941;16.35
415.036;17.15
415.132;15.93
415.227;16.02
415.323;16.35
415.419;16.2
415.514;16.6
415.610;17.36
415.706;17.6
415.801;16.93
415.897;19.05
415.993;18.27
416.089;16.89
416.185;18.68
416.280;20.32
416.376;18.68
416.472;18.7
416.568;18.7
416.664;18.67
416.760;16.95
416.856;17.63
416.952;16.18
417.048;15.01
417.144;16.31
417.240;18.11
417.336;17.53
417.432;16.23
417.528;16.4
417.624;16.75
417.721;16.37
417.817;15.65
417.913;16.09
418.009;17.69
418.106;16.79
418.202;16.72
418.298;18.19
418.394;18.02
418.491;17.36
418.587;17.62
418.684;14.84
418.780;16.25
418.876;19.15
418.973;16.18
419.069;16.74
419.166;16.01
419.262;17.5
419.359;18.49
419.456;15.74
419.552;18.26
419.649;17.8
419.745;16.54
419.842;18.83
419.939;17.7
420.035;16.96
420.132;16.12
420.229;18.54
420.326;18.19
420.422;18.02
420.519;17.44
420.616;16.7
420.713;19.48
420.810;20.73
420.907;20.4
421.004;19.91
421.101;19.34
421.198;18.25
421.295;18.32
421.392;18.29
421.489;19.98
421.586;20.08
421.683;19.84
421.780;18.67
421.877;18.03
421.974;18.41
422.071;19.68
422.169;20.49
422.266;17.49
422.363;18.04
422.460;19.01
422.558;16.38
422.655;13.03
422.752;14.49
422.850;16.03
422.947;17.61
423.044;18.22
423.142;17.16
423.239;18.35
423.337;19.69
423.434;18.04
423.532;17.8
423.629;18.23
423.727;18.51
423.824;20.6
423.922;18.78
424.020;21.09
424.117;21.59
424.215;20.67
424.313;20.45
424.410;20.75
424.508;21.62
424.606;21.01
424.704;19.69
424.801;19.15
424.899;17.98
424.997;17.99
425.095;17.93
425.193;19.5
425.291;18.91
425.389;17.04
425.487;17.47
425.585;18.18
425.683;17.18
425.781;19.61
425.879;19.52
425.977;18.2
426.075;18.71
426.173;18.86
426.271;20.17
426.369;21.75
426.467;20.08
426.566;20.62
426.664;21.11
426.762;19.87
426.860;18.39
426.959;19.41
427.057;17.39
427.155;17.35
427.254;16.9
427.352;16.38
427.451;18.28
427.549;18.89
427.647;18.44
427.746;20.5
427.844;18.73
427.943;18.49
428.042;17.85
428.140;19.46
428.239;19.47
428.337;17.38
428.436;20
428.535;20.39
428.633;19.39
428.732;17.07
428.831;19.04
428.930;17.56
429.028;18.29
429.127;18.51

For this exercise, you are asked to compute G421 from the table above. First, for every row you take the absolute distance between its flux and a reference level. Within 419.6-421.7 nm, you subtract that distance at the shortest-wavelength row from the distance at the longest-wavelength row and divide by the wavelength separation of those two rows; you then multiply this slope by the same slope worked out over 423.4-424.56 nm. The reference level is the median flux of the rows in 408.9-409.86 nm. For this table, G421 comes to 3.3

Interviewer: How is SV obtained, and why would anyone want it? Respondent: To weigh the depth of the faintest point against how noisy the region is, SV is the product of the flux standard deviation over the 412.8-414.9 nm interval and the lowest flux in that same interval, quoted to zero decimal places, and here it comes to 19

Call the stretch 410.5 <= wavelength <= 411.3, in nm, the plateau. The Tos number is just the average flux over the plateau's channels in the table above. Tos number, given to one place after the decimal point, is 18.0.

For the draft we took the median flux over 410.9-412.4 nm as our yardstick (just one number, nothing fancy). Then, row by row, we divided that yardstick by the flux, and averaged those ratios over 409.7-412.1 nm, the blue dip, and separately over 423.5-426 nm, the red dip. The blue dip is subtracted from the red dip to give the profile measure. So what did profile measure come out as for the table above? -0.113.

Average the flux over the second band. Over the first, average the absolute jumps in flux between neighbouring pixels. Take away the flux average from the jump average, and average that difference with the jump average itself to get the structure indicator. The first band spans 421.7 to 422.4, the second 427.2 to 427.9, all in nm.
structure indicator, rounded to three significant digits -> -8.04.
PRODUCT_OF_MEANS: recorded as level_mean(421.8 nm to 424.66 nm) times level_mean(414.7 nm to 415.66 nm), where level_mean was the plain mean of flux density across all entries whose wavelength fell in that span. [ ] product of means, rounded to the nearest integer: 311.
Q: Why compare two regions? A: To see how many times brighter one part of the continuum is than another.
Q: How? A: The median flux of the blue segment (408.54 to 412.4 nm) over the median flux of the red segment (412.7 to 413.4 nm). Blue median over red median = 0.97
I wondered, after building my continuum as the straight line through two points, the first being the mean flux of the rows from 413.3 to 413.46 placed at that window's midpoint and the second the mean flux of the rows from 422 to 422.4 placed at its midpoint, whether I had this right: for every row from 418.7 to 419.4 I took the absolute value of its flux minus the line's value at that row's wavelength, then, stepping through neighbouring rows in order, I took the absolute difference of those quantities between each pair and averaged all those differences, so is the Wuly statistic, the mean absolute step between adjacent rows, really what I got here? 1.3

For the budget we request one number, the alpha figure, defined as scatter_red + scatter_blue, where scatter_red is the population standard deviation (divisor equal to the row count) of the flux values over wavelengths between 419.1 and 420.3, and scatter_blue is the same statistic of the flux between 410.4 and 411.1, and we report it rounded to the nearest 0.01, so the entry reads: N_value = 1.69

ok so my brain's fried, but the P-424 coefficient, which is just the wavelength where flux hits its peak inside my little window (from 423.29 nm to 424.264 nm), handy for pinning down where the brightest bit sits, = 424.117 nm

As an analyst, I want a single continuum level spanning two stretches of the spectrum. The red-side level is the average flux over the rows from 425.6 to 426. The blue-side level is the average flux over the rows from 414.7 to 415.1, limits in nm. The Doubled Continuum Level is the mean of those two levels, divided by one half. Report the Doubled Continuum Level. 35.6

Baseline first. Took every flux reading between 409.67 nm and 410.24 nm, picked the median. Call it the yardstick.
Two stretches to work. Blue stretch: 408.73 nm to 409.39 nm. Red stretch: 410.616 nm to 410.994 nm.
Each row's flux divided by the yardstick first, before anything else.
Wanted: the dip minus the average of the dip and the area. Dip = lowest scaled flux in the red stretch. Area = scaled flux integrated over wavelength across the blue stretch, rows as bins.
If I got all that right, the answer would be 0.13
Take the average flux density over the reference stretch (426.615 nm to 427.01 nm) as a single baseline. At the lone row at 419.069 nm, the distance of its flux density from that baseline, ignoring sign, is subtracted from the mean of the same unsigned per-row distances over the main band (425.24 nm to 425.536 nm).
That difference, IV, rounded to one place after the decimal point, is -1.1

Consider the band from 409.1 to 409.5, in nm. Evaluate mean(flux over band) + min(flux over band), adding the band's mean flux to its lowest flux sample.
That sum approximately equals 35.7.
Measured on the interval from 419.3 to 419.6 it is 33.2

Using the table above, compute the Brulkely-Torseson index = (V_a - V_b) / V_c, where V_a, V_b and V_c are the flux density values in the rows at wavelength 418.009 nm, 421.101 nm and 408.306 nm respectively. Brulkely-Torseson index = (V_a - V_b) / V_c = -0.09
